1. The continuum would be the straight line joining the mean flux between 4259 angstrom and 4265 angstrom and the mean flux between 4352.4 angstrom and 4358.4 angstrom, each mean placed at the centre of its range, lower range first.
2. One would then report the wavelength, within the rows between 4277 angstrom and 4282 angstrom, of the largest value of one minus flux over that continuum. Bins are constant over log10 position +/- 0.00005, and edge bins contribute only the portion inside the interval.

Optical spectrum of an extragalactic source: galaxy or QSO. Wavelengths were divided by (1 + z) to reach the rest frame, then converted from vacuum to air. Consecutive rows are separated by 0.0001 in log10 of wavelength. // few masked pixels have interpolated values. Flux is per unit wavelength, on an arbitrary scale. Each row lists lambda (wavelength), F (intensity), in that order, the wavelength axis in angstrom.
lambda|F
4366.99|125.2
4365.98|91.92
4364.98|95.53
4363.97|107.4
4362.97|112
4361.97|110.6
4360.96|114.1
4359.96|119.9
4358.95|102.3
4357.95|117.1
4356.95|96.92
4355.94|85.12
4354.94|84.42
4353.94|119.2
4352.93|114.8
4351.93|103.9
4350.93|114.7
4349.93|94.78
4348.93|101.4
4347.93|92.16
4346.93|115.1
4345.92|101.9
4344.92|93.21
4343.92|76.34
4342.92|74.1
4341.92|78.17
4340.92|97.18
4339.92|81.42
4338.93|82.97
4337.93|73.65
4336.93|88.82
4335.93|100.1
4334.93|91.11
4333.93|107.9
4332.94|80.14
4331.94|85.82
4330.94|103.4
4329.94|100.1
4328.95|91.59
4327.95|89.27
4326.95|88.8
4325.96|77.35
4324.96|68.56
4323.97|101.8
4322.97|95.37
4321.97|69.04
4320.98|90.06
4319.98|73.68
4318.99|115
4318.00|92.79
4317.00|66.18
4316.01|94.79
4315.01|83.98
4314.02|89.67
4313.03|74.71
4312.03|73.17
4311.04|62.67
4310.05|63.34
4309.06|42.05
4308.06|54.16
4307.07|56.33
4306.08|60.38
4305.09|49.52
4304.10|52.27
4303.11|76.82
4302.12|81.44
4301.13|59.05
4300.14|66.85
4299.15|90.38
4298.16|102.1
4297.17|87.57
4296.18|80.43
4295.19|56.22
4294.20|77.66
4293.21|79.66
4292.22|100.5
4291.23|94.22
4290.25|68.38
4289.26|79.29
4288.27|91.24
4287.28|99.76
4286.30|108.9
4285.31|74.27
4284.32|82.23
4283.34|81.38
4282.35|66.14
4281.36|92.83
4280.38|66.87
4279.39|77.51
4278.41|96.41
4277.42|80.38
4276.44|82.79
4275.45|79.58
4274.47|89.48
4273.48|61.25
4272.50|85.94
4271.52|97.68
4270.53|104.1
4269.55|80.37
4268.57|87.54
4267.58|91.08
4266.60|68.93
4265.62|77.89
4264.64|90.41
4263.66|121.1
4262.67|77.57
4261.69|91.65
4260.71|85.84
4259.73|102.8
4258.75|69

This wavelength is 4280.38 angstrom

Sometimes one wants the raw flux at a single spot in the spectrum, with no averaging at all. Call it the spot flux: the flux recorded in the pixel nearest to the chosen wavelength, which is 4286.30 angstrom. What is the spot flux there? 108.9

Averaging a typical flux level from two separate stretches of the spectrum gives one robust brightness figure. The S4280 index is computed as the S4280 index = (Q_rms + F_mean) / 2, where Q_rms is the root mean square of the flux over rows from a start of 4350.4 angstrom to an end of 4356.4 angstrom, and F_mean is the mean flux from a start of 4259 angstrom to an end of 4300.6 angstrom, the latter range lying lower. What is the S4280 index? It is 94.9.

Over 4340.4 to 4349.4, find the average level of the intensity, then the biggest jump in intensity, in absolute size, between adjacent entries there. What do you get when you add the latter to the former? 115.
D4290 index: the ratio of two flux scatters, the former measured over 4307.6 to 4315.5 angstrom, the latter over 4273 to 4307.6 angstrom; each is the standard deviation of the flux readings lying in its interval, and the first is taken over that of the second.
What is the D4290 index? 1.0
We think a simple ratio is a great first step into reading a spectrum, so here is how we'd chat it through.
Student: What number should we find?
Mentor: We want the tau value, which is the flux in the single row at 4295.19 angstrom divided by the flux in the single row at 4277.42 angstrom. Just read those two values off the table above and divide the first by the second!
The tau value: 0.70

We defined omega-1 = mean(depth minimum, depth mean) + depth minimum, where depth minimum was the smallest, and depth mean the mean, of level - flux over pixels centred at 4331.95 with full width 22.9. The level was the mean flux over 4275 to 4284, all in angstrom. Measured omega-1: -44.8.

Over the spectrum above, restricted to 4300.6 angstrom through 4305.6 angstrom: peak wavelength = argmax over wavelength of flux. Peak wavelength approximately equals 4302.12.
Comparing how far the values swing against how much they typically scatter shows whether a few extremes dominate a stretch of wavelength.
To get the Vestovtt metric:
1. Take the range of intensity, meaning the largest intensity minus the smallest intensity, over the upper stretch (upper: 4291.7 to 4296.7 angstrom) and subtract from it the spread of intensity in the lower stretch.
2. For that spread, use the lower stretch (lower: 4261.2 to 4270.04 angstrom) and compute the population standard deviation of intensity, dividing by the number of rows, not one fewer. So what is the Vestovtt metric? 30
